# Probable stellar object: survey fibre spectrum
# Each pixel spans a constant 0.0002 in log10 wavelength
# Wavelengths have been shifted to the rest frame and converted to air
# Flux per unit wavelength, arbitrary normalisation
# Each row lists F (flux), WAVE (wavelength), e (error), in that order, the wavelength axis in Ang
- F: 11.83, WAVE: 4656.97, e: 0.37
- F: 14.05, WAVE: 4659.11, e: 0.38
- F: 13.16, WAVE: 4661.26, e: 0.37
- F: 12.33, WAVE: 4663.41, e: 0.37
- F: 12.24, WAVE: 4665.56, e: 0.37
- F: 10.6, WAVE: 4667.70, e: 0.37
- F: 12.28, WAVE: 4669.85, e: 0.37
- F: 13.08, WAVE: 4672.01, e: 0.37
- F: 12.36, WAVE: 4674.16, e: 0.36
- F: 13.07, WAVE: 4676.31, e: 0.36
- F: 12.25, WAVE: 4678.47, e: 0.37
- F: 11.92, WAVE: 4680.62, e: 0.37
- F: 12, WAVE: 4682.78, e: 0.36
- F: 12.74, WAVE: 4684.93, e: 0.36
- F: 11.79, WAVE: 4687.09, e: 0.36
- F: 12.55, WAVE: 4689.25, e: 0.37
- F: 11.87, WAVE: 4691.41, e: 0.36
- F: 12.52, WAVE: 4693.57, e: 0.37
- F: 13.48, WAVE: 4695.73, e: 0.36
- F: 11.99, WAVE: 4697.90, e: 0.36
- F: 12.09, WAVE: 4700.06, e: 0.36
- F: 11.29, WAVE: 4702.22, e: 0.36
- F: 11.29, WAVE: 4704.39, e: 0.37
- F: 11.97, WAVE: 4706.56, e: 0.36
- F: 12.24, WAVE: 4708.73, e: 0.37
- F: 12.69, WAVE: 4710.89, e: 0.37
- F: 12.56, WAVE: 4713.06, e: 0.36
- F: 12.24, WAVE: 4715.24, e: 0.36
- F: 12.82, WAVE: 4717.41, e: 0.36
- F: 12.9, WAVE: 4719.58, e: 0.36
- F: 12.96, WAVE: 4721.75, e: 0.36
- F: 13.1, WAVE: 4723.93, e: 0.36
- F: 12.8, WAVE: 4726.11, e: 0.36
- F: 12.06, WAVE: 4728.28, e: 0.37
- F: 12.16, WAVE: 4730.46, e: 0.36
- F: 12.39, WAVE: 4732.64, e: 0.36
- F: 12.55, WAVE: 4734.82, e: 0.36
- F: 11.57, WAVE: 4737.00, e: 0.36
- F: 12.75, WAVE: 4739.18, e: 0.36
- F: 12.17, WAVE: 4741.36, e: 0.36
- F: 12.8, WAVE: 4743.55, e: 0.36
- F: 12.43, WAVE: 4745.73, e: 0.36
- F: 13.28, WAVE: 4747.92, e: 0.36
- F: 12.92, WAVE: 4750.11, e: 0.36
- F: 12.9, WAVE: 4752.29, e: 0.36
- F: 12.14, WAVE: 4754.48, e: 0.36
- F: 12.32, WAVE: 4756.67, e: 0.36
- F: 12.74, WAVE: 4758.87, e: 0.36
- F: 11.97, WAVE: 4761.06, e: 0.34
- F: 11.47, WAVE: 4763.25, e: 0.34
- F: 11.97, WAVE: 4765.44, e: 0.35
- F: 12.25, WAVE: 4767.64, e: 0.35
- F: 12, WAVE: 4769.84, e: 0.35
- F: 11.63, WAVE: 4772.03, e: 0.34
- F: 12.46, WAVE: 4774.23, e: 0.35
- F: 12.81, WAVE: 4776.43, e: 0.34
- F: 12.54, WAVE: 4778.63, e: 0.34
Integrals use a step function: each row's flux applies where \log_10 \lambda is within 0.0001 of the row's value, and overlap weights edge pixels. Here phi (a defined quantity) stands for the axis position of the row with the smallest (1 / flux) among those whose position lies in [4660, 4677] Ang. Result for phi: 4661.26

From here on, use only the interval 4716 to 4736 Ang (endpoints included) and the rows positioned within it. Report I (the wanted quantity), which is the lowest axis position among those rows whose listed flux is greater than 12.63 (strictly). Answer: 4717.41 Ang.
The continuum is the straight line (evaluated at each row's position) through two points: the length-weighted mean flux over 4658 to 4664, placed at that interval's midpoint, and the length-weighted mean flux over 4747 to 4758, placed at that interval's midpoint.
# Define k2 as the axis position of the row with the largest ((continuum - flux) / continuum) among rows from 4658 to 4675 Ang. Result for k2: 4667.70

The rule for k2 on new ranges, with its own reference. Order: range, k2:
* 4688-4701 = 4691.41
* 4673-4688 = 4687.09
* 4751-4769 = 4763.25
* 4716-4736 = 4728.28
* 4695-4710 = 4702.22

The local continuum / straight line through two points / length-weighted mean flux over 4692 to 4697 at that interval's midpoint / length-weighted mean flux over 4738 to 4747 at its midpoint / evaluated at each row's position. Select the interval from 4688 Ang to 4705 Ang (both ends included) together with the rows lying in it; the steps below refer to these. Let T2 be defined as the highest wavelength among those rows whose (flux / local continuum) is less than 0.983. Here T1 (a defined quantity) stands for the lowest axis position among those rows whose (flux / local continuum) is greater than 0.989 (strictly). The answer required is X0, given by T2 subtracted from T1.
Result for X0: -8.7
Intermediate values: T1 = 4695.73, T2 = 4704.39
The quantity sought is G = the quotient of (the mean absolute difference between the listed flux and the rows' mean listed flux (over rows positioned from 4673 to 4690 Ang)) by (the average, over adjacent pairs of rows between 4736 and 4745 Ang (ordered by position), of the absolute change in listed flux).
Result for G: 0.43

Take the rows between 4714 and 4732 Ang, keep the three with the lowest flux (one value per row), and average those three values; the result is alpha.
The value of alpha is 12.2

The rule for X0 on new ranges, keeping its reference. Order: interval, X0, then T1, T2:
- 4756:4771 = -13.2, 4756.67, 4769.84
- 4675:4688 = -10.8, 4676.31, 4687.09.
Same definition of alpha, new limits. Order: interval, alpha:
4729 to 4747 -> 12.0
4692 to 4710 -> 11.5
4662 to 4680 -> 11.7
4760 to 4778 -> 11.7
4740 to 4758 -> 12.2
